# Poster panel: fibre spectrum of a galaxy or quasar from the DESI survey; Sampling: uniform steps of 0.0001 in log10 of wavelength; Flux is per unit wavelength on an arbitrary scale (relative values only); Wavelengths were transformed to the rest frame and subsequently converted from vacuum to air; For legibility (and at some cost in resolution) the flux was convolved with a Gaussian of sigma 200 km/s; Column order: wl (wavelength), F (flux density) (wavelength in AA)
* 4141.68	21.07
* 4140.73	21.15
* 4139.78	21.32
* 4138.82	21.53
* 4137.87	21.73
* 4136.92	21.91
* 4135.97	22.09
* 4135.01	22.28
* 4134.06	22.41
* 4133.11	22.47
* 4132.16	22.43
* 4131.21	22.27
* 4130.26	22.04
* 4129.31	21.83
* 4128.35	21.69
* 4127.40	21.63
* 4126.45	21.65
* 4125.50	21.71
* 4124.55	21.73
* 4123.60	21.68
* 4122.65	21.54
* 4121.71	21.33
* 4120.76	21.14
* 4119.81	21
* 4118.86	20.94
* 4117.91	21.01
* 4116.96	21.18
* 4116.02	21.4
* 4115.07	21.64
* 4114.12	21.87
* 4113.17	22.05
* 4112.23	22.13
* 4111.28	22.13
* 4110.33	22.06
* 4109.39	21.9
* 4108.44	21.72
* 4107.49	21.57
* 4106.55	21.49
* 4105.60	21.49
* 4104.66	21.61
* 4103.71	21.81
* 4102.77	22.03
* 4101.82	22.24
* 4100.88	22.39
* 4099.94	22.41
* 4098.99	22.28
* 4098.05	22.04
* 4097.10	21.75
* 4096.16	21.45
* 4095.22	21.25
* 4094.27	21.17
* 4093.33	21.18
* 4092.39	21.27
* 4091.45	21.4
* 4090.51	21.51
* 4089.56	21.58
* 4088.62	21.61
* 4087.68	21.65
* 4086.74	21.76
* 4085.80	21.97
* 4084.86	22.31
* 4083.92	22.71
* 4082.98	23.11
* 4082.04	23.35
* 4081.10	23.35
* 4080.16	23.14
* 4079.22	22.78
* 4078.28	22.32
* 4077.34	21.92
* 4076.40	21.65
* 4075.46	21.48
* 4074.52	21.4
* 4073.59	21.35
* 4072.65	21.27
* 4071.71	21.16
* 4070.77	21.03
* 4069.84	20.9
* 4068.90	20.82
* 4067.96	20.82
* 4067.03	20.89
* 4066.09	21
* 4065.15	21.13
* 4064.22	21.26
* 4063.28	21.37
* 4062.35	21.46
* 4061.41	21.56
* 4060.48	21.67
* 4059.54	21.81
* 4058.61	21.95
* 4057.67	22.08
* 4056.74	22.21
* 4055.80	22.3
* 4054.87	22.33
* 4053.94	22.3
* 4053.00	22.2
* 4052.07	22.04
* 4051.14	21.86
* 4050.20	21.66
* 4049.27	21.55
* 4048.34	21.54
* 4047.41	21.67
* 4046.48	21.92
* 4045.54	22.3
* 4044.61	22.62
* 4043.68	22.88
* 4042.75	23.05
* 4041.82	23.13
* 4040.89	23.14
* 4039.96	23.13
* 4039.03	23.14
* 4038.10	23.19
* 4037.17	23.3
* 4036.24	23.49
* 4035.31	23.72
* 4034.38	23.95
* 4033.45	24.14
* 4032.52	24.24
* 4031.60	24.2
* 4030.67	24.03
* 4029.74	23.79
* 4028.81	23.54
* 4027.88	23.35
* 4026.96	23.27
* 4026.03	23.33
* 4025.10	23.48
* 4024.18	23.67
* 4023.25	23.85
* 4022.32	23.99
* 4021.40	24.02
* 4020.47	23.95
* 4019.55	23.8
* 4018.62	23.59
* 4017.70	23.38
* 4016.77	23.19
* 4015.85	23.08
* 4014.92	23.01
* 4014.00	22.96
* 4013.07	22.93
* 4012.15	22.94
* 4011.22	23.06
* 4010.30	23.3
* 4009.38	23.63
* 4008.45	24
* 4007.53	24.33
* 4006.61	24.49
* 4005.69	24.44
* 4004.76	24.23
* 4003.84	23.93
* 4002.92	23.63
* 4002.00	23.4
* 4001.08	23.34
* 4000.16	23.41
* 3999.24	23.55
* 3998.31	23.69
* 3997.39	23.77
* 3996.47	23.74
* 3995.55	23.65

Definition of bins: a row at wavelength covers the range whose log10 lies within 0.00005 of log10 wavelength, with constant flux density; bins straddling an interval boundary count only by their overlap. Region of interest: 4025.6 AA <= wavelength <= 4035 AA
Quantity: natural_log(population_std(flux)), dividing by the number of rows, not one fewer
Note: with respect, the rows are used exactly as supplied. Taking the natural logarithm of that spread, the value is -1.01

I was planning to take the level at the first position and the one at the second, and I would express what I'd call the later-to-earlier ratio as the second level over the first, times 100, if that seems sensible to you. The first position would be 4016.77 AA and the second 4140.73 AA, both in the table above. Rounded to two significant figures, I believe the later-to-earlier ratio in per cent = 91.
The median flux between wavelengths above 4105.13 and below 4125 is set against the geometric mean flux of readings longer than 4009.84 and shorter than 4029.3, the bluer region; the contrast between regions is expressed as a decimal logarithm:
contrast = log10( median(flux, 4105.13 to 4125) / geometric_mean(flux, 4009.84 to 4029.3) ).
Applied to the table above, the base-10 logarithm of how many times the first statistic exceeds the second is -0.036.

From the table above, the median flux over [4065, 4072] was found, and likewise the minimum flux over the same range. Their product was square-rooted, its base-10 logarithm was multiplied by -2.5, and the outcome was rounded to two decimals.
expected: -3.30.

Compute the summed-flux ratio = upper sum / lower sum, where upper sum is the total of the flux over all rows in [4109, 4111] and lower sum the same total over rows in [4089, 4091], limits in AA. 1.02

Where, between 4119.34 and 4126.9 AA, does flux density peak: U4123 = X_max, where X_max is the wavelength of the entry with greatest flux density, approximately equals 4124.55 AA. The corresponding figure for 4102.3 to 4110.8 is 4110.33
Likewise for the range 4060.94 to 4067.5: 4061.41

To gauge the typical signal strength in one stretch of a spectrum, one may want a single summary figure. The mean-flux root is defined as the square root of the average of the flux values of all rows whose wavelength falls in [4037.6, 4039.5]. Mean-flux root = 4.81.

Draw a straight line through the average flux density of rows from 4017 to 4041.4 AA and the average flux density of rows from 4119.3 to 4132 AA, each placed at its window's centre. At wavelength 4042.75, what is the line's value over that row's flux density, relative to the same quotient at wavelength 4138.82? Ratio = 1.02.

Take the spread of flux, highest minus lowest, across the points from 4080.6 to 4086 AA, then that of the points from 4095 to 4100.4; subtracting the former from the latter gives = -0.22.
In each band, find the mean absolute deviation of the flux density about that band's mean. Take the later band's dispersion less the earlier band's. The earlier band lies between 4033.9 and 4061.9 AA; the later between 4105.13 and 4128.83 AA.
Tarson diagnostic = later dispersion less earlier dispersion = -0.35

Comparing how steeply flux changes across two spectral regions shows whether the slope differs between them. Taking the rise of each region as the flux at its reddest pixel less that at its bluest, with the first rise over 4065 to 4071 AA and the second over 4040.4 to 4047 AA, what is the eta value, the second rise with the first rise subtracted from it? -1.1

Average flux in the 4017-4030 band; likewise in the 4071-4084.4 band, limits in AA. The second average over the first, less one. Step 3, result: -0.06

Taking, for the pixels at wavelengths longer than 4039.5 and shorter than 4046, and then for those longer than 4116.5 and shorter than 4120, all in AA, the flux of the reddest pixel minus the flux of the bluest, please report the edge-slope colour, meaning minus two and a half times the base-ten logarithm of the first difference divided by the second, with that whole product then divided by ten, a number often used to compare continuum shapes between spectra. -0.17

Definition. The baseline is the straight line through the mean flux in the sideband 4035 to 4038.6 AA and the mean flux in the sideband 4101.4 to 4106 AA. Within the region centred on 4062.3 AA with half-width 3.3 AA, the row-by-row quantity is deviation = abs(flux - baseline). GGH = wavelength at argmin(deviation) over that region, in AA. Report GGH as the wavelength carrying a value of 4059.54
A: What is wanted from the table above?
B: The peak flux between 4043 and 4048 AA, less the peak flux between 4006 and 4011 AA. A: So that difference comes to -1.6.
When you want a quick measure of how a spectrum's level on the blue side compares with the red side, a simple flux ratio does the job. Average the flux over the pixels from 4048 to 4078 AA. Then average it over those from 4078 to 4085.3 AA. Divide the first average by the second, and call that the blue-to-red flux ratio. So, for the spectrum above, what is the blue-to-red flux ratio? 0.94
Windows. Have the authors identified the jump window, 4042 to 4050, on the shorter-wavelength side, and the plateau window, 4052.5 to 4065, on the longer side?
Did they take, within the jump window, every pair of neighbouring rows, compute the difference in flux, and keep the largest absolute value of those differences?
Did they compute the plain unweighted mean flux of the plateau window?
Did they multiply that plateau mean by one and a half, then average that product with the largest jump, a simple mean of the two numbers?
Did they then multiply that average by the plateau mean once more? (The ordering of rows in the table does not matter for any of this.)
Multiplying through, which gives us 363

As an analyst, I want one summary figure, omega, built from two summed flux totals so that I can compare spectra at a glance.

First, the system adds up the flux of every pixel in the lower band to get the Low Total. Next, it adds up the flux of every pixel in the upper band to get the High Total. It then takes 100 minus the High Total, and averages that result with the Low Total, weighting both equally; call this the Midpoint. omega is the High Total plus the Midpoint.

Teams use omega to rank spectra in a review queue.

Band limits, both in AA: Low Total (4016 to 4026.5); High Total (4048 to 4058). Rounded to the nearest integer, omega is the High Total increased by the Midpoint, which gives 301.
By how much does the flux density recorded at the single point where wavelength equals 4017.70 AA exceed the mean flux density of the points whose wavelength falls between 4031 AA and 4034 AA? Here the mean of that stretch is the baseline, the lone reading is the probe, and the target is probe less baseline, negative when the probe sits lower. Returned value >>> -0.8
